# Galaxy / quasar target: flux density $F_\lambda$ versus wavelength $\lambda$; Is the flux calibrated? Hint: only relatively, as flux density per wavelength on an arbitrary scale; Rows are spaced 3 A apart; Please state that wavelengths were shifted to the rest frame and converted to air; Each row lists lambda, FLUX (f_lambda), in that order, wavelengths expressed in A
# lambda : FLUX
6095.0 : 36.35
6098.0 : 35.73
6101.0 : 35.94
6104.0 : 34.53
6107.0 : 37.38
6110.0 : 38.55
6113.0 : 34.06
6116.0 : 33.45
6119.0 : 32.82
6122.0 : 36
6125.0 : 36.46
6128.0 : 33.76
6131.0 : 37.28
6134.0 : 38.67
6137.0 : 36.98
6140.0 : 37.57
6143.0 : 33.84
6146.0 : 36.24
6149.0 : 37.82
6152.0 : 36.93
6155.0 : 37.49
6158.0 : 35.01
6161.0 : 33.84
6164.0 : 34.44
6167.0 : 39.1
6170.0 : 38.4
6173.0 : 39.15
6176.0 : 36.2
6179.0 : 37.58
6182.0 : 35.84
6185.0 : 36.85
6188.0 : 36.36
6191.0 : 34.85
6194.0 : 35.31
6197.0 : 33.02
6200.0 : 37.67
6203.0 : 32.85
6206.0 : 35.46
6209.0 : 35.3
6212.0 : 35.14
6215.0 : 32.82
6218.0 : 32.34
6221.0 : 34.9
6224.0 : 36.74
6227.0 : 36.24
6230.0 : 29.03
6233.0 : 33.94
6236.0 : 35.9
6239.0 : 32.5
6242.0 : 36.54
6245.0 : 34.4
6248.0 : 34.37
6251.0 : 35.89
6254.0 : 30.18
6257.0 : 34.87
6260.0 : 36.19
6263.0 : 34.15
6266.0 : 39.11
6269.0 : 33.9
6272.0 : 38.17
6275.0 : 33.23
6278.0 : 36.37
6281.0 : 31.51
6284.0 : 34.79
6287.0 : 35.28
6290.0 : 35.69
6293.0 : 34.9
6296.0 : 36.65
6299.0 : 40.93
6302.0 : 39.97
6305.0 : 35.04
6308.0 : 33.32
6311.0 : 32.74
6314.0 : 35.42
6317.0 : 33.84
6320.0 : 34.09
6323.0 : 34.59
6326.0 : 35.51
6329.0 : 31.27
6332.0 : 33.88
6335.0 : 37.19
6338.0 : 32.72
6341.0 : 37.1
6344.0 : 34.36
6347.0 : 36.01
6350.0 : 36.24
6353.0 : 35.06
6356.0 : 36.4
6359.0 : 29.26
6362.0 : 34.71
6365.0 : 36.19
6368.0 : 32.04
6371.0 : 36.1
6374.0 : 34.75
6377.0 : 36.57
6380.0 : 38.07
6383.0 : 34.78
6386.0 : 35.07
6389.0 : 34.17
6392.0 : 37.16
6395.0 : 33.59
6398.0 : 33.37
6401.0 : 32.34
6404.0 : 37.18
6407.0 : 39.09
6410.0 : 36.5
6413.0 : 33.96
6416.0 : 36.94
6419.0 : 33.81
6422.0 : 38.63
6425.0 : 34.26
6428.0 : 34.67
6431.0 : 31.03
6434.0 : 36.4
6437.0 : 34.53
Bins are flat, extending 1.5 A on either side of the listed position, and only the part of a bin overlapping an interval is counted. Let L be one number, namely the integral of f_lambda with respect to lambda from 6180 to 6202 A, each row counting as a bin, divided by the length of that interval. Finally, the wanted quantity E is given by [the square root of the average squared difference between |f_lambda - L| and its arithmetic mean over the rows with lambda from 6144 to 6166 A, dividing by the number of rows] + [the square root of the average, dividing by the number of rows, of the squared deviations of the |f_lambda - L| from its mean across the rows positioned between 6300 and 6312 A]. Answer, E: 1.9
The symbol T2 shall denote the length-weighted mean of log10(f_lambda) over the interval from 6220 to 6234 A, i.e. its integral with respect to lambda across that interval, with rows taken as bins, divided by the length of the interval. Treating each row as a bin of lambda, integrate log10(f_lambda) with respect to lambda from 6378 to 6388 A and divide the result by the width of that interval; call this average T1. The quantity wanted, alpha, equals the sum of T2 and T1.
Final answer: 3.09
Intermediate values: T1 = 1.55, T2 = 1.53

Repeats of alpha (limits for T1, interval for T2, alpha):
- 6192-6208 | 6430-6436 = 3.07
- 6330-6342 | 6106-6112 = 3.12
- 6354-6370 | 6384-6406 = 3.07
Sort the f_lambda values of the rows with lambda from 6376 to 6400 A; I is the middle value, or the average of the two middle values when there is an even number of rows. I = 34.9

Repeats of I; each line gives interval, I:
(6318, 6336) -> 34.3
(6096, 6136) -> 35.9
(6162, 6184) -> 37.6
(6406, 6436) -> 35.5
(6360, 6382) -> 36.1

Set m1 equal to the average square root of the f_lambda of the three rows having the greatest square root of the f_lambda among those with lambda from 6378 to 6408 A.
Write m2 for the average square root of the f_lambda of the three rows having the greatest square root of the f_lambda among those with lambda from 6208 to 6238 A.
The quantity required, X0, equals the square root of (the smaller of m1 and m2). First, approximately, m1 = 6.17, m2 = 6.02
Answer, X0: 2.454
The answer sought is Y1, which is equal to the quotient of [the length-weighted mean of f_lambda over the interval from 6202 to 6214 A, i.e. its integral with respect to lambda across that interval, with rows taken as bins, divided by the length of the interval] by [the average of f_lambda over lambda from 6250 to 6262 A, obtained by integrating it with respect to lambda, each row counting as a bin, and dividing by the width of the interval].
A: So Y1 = 1.01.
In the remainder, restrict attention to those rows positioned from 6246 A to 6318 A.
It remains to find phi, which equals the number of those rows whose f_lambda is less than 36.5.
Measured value 19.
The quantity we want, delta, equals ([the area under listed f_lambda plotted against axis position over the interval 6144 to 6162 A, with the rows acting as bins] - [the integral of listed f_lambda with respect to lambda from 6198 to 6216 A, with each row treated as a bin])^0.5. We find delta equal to 4.9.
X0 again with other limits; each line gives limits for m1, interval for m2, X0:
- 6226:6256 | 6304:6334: 2.438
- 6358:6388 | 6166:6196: 2.465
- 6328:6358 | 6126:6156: 2.465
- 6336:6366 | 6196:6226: 2.459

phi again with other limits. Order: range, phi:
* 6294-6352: 14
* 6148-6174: 3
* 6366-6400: 8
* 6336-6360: 7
